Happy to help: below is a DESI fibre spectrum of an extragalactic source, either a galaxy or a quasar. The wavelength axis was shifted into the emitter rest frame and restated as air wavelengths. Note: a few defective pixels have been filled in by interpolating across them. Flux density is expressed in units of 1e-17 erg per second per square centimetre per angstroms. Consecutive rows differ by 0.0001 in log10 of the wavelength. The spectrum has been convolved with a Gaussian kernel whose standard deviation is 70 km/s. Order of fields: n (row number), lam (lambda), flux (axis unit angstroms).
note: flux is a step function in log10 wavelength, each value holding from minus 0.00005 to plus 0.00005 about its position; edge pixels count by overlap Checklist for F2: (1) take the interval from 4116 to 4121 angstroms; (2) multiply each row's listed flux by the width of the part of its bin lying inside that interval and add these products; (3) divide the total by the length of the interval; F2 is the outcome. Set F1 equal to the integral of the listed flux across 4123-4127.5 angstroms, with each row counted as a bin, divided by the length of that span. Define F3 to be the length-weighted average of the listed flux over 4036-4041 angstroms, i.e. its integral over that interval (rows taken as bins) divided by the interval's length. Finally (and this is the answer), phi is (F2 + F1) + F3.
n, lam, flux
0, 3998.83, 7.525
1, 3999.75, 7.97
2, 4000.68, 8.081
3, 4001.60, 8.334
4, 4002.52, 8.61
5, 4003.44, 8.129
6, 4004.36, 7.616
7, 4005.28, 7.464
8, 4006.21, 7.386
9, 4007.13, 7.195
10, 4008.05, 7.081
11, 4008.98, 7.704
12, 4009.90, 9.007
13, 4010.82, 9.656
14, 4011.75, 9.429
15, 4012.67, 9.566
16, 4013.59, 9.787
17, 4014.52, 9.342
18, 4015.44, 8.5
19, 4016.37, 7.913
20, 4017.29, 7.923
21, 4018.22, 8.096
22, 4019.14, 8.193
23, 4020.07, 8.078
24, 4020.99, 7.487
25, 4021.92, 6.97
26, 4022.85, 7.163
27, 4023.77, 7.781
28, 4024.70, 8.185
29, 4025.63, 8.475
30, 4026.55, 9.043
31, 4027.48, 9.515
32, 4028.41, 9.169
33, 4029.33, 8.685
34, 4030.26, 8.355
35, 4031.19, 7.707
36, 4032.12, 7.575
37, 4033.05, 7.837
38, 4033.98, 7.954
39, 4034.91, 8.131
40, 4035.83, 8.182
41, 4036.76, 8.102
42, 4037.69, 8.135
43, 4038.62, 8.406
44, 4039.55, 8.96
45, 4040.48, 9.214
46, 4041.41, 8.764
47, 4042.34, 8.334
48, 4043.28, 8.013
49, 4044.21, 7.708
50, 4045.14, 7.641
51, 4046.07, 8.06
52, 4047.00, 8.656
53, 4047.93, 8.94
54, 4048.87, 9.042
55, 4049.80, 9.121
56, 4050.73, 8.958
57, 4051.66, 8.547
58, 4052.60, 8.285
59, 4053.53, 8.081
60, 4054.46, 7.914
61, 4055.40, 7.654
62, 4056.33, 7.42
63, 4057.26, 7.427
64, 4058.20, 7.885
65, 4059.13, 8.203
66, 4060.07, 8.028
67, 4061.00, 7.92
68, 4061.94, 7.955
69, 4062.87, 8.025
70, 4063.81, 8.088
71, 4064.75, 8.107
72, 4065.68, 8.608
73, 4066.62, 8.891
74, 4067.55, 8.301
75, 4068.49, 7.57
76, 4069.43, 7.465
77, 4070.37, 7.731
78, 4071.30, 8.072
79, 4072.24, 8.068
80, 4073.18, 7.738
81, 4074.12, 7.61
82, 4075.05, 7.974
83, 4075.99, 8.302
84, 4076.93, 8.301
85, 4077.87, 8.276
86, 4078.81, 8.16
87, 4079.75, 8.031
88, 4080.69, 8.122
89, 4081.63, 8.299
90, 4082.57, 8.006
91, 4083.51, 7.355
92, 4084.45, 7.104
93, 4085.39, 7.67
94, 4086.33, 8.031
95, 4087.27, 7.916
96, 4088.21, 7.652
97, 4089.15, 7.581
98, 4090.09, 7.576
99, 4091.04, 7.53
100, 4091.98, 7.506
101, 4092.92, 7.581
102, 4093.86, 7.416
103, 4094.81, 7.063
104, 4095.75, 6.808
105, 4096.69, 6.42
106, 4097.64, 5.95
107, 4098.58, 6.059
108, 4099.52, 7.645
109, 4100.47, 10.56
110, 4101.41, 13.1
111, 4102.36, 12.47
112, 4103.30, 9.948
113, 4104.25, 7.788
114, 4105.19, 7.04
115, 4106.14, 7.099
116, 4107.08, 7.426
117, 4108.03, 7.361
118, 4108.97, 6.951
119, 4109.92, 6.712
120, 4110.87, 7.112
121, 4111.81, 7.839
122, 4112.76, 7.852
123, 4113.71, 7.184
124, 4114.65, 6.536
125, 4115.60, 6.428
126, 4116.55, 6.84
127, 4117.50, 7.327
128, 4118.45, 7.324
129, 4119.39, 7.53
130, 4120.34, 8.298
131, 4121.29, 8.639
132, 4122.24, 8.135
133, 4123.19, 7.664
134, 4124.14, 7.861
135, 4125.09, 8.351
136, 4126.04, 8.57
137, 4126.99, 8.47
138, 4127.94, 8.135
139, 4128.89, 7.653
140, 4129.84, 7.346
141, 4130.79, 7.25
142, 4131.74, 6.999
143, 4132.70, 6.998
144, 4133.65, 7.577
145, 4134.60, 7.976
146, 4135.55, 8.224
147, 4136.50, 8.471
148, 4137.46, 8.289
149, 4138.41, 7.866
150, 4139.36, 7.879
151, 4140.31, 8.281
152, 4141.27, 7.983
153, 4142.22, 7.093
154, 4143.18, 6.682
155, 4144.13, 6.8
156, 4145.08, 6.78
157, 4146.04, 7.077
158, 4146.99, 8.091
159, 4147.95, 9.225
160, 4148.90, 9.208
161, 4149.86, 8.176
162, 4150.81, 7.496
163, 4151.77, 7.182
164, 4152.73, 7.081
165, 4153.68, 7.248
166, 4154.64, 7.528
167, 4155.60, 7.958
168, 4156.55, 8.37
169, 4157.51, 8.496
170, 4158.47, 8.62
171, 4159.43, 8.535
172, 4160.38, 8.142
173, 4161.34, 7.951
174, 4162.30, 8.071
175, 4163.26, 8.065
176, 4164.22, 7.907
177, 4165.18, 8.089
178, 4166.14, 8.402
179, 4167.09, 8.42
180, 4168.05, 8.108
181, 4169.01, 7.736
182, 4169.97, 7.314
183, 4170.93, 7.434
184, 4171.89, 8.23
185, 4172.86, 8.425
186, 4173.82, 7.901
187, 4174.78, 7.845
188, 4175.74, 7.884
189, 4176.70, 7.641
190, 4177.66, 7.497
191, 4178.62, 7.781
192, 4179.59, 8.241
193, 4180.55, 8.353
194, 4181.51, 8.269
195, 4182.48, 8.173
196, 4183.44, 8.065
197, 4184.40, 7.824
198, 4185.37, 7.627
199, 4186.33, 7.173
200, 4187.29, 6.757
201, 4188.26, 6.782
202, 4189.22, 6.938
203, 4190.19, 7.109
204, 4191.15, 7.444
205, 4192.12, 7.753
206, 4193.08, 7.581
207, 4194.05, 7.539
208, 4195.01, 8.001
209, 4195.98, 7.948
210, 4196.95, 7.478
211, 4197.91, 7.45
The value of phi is 24.2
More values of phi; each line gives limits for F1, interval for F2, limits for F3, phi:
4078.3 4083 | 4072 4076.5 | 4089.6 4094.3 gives 23.6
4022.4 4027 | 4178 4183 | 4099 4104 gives 26.8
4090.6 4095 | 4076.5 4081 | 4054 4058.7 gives 23.3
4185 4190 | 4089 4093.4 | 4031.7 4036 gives 22.5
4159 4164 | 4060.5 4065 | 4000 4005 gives 24.3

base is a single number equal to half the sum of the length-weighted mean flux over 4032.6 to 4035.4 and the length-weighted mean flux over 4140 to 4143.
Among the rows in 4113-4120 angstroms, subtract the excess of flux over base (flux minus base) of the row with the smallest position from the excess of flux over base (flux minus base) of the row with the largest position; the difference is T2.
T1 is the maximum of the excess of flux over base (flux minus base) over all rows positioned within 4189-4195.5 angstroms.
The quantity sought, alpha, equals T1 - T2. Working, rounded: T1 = 0.2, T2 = 0.3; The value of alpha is -0.2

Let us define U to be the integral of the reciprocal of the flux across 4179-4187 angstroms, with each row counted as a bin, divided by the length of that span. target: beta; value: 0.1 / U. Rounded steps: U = 0.126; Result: 0.791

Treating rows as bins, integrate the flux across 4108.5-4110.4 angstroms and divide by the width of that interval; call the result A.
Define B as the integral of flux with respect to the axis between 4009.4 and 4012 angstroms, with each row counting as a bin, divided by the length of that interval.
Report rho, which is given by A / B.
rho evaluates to 0.73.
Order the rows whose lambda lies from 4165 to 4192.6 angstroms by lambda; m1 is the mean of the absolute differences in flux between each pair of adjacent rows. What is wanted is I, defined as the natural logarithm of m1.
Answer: -1.39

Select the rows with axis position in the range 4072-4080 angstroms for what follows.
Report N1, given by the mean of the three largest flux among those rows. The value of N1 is 8.3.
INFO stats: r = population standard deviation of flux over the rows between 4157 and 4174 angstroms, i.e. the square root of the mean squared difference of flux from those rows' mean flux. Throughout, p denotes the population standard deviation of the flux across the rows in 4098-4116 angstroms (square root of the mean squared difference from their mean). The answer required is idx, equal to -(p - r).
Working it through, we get -1.59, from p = 1.9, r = 0.35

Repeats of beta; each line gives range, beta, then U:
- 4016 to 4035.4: 0.806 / 0.124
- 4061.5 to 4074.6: 0.800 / 0.125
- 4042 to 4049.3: 0.828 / 0.121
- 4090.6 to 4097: 0.718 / 0.139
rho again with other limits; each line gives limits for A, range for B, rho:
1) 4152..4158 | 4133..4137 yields 0.97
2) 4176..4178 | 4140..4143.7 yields 1.02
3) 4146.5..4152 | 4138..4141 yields 1.03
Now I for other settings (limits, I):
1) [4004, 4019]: -0.96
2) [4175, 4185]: -1.63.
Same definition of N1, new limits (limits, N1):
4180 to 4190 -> 8.3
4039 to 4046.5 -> 9.0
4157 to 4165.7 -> 8.6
